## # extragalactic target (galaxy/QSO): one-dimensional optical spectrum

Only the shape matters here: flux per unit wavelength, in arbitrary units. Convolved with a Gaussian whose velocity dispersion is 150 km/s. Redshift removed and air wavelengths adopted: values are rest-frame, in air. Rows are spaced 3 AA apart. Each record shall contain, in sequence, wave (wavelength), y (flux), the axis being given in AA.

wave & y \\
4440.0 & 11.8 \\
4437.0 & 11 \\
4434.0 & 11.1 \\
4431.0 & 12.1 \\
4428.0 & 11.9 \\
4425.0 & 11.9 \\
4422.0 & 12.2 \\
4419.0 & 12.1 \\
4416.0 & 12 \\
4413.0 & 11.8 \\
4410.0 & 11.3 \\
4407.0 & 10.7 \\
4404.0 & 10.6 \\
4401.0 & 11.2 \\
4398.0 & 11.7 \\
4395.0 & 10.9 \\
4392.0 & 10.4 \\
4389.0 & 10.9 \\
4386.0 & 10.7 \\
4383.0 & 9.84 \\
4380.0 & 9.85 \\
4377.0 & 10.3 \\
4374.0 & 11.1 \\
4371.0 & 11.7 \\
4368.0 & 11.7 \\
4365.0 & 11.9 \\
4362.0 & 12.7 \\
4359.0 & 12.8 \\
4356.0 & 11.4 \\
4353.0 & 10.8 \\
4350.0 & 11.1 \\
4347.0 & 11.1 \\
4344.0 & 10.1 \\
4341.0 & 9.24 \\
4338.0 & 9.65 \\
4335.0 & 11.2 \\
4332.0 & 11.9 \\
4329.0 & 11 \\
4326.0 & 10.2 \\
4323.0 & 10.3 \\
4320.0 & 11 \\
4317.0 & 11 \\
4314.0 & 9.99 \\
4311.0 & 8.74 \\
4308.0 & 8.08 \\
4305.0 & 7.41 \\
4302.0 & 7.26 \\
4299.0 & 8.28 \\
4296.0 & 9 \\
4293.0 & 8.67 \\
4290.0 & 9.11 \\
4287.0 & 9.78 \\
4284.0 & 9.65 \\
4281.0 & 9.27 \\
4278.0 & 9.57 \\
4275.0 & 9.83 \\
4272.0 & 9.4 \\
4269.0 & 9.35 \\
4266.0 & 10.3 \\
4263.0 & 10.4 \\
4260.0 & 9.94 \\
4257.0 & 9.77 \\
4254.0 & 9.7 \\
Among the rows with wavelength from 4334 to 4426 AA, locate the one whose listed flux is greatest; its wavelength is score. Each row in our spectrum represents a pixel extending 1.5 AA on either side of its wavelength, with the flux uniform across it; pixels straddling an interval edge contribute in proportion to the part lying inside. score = 4359.0 AA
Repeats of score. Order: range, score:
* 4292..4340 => 4332.0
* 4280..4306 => 4287.0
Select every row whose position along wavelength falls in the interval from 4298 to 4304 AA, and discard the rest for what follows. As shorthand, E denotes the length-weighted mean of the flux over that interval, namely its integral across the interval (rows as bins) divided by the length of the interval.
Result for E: 7.7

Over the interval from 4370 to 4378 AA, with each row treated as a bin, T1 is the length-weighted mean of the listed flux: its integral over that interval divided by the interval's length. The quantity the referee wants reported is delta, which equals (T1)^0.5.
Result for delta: 3.32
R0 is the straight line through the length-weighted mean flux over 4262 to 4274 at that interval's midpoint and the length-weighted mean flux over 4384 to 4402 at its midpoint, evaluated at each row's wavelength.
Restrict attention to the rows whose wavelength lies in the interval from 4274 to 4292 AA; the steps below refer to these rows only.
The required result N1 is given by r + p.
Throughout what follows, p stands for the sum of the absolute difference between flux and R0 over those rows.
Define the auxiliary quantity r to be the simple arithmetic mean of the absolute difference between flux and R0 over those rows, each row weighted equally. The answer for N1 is 3.0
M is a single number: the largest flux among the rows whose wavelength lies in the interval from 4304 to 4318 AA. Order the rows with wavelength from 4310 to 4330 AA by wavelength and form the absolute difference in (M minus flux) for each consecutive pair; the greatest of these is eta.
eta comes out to 1.25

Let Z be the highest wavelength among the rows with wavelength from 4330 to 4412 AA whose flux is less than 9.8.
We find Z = 4341.0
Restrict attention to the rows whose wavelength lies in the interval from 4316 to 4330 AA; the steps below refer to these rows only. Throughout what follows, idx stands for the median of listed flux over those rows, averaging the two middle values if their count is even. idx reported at 11.0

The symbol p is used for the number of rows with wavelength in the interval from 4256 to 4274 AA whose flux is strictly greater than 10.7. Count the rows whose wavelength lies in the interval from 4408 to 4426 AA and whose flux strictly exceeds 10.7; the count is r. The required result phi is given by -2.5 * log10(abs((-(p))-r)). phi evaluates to -1.95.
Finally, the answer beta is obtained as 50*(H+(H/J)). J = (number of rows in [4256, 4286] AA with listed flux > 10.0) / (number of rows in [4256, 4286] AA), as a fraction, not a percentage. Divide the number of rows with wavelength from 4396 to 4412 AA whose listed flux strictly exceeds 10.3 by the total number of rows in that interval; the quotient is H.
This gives 300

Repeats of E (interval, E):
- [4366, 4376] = 11.5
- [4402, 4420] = 11.4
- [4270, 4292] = 9.5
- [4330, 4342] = 10.6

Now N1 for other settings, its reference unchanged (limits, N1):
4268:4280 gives 1.7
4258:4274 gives 2.7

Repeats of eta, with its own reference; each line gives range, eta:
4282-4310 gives 1.02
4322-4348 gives 1.55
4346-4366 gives 1.40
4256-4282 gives 0.95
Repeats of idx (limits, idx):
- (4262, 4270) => 10.3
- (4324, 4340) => 11.0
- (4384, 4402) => 10.9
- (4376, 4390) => 10.3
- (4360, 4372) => 11.8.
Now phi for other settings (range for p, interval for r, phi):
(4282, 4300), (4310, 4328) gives -0.75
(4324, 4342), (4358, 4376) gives -2.39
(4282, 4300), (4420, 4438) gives -1.95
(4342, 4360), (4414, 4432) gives -2.60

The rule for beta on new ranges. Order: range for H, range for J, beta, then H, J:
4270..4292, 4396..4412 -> 0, 0.00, 1.00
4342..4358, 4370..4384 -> 107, 0.80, 0.60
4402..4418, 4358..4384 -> 114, 1.00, 0.78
